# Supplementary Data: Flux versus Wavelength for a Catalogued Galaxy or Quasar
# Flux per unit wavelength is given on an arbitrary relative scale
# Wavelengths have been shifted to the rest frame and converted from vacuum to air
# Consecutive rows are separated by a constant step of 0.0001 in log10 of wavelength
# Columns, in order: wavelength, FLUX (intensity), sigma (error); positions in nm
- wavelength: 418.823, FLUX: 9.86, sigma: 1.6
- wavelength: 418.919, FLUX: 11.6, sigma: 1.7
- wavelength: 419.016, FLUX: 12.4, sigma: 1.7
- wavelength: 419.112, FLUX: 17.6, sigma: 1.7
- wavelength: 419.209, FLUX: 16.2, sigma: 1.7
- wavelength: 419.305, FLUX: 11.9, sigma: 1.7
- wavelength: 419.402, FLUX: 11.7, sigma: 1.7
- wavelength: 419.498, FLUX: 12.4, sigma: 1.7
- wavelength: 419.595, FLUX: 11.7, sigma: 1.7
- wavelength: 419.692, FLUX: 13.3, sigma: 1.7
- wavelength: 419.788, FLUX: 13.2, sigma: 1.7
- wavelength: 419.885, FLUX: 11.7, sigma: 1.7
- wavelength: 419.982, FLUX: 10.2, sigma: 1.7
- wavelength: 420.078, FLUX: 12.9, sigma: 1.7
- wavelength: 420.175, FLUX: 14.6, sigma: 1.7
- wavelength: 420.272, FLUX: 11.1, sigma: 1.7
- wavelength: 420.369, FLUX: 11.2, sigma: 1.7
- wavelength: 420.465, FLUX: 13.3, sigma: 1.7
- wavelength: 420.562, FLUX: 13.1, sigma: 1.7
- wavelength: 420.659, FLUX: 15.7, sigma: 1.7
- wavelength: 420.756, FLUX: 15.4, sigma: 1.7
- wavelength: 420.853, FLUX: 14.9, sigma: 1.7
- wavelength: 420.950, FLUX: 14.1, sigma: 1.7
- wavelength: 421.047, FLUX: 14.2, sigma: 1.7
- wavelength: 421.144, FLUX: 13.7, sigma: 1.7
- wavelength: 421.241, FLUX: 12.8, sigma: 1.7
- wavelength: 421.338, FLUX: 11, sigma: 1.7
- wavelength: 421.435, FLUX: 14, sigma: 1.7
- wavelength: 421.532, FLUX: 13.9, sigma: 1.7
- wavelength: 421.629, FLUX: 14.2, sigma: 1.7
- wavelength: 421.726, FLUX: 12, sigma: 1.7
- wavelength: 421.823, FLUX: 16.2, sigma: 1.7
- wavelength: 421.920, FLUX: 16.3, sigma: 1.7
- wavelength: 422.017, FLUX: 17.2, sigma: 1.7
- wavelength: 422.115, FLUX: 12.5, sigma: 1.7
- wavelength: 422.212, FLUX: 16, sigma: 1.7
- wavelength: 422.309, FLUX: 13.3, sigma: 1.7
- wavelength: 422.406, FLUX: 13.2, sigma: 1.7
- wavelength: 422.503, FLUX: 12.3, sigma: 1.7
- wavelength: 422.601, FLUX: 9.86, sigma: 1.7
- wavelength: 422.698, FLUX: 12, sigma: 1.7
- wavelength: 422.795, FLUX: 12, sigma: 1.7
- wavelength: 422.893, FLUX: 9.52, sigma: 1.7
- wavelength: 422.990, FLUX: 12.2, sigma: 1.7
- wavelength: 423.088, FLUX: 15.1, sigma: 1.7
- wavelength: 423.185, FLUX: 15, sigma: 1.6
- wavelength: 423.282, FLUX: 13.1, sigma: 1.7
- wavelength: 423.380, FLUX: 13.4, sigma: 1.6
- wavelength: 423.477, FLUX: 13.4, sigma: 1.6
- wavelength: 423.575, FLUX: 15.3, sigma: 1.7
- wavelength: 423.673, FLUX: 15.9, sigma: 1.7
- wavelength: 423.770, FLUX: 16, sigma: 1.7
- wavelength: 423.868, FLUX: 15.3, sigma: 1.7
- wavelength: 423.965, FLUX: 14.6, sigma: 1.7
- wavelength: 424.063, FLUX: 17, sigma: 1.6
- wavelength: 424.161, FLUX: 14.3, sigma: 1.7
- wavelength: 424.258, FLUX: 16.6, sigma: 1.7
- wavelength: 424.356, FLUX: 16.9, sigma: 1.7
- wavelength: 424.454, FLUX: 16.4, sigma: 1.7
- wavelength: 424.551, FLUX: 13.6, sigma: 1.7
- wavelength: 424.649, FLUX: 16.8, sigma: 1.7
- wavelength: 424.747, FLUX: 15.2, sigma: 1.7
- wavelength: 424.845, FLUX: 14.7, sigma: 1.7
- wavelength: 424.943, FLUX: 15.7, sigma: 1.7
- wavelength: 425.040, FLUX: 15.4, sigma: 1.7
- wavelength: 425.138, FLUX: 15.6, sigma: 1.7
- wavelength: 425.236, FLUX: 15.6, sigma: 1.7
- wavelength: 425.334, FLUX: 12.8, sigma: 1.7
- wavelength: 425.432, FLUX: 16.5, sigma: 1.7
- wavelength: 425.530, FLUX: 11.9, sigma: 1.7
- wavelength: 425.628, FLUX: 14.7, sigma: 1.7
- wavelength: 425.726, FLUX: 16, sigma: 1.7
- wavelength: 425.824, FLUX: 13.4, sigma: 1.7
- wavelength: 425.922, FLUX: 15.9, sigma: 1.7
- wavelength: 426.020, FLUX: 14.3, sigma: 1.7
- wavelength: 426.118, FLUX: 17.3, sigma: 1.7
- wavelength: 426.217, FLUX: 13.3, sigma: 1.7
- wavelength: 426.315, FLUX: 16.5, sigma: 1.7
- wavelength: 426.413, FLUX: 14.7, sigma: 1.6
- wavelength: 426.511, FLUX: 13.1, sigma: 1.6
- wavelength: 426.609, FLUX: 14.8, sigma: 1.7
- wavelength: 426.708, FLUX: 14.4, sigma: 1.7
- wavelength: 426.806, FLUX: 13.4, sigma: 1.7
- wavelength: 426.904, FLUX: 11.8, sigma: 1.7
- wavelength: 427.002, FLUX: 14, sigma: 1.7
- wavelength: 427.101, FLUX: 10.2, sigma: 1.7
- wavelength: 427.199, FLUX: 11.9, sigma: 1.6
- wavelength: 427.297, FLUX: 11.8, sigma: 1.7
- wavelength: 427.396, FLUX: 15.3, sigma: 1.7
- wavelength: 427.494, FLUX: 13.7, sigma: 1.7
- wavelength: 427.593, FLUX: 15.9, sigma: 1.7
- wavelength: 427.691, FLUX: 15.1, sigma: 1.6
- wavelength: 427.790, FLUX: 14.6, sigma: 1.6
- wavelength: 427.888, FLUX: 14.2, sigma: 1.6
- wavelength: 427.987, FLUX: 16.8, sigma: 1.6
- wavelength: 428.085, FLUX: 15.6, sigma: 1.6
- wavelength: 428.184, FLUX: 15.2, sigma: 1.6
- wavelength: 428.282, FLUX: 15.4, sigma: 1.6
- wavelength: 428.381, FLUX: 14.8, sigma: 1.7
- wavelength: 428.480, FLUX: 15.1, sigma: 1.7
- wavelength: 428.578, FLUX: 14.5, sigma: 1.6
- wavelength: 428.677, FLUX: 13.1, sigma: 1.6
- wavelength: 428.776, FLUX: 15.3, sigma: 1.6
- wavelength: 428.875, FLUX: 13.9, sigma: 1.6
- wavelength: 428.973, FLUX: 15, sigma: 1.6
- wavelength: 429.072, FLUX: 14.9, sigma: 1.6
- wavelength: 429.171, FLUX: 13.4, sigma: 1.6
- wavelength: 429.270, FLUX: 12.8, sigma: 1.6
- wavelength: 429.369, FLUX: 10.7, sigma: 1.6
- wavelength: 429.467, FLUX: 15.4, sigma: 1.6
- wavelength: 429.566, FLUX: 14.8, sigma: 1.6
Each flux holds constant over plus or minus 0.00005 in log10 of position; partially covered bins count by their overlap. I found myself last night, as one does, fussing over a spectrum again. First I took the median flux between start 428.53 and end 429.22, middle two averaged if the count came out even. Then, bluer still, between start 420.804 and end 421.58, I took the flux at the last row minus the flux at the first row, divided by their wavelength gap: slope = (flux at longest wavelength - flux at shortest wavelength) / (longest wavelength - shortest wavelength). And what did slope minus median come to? -16.0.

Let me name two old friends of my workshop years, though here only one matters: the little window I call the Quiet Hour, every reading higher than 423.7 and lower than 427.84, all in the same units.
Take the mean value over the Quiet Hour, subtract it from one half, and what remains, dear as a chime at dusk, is -14.2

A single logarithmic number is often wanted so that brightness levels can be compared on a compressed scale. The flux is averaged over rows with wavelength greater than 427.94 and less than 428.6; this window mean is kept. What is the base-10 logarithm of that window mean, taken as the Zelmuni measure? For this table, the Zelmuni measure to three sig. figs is 1.19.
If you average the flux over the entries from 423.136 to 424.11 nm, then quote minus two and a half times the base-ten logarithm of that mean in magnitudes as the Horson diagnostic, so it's -2.93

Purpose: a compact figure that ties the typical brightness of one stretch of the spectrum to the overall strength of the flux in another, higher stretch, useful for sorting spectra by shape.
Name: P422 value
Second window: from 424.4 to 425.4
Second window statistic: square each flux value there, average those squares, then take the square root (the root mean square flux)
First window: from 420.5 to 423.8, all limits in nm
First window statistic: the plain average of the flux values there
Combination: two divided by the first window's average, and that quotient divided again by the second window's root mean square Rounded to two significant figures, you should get 0.0095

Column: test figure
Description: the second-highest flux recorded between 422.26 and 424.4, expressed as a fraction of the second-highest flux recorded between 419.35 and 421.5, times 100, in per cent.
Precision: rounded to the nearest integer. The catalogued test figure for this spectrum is 110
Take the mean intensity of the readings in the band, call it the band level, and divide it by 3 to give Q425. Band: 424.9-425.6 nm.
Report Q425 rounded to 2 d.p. 4.93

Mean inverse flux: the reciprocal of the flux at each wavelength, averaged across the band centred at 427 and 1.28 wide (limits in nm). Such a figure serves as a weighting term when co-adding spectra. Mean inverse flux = 0.0754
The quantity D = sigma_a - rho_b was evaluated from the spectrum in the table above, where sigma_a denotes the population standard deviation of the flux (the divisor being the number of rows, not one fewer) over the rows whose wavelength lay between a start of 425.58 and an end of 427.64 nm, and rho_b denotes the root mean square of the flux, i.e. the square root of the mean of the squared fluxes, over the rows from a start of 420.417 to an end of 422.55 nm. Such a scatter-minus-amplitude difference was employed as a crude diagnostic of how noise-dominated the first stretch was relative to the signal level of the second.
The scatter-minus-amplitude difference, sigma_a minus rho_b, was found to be -12.4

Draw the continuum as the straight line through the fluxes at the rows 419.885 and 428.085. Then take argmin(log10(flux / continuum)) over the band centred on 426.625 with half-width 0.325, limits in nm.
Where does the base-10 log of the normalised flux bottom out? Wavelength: 426.904 nm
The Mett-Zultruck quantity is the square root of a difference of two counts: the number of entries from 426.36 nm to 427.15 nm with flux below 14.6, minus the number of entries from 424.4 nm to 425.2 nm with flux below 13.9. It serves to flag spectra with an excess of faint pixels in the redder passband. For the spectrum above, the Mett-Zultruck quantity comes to 2.2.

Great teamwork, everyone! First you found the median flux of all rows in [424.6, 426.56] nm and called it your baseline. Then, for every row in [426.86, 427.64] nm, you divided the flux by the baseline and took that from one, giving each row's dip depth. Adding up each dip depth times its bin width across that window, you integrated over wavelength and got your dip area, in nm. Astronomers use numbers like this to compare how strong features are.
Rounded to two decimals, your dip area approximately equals 0.11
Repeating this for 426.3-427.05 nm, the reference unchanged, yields 0.06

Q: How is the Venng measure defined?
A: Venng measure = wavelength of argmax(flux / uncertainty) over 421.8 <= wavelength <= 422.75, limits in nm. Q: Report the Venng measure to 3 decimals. 422.017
